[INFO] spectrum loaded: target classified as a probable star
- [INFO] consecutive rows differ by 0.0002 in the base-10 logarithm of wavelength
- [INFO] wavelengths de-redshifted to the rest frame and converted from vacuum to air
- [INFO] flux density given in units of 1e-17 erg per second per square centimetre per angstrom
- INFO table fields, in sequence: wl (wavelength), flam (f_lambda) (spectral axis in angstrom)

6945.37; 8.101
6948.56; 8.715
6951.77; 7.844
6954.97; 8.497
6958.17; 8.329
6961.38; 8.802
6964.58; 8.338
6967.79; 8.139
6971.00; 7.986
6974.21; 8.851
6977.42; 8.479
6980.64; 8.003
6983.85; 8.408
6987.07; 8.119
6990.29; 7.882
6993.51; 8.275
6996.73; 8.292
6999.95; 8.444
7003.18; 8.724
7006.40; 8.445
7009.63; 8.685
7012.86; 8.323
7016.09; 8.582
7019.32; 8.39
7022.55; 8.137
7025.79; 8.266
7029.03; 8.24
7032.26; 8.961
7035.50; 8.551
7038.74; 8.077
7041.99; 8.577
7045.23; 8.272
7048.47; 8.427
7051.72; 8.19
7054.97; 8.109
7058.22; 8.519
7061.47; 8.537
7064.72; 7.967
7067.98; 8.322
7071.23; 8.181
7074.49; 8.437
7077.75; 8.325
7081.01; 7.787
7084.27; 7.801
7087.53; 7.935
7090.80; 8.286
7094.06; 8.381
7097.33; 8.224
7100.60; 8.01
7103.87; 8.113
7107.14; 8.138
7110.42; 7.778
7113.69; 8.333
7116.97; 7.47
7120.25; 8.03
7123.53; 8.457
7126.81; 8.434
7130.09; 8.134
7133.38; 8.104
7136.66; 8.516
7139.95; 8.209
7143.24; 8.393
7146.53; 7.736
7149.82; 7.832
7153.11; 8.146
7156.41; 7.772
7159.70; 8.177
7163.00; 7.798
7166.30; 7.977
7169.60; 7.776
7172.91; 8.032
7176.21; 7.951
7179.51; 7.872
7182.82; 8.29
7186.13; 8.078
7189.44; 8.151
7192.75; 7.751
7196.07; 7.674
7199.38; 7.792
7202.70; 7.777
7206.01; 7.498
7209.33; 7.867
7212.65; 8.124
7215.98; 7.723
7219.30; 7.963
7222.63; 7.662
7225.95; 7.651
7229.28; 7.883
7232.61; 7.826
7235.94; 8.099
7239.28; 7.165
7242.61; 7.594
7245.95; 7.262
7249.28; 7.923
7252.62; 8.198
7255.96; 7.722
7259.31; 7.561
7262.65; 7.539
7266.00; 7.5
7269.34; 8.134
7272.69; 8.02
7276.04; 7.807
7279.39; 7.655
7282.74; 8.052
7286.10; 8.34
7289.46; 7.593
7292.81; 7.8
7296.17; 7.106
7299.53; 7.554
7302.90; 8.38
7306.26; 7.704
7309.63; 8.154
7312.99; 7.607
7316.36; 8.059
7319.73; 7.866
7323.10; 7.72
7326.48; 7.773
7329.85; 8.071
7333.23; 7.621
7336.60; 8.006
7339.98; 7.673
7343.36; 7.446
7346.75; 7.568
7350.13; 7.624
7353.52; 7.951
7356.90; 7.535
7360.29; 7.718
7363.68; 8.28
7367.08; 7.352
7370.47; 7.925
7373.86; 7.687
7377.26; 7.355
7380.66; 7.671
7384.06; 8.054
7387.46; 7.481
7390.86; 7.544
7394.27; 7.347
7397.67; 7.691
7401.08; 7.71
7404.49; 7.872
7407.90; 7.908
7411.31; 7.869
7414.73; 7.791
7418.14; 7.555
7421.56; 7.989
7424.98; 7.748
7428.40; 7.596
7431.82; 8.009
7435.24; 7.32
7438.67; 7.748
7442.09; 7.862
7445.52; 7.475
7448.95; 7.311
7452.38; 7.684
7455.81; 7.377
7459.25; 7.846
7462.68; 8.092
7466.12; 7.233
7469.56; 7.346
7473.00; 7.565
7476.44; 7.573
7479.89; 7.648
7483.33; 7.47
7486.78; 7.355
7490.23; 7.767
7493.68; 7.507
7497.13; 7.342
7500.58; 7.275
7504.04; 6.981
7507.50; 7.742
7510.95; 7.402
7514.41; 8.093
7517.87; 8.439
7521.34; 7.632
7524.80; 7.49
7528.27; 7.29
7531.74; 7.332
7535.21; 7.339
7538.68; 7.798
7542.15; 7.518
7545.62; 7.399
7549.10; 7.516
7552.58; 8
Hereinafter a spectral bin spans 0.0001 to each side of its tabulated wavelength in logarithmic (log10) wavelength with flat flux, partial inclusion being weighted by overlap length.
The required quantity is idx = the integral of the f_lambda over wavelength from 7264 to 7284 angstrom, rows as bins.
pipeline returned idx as 157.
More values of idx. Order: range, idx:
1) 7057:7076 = 158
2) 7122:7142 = 166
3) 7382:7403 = 160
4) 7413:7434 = 163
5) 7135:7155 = 163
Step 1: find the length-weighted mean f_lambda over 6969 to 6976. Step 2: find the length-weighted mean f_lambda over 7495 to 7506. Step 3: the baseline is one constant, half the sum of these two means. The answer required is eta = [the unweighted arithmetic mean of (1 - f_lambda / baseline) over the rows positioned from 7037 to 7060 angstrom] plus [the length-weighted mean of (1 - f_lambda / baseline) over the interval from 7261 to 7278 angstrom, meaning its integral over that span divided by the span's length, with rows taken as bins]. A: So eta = -0.06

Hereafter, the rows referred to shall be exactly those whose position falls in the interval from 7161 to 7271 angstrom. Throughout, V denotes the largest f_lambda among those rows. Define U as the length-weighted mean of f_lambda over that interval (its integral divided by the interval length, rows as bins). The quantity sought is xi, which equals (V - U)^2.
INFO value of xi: 0.23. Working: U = 7.81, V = 8.29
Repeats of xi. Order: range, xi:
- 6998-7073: 0.33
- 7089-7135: 0.10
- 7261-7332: 0.30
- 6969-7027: 0.25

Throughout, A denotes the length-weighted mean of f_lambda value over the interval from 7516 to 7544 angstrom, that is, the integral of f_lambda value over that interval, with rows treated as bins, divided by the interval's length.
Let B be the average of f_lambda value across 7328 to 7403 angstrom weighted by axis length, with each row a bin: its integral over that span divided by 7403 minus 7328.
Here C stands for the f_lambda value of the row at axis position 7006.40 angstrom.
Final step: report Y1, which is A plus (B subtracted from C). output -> 8.4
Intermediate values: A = 7.61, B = 7.70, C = 8.445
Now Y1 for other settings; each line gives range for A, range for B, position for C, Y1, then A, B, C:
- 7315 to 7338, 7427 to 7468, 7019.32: 8.6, 7.87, 7.63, 8.39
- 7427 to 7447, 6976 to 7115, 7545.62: 6.8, 7.67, 8.28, 7.399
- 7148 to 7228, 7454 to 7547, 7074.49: 8.8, 7.89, 7.55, 8.437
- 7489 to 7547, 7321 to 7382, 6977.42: 8.3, 7.55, 7.72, 8.479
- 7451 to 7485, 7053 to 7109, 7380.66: 7.1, 7.58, 8.18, 7.671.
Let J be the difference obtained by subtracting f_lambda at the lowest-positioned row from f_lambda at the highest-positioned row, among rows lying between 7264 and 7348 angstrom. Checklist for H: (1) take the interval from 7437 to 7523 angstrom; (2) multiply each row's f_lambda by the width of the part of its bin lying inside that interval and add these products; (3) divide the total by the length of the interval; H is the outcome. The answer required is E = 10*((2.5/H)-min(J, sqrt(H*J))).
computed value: 2.6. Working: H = 7.6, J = 0.07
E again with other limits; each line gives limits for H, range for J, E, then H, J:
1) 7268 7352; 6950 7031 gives -0.8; 7.8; 0.40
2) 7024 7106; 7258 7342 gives 1.9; 8.3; 0.11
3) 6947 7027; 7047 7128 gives 2.9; 8.4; 0.01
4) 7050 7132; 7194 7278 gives 1.7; 8.2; 0.13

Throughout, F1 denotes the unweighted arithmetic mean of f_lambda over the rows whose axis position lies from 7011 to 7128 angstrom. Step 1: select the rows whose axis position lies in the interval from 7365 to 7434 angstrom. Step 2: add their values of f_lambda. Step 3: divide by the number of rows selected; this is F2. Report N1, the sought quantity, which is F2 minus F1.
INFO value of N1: -0.5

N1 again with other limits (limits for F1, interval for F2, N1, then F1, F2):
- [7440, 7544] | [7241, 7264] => 0.1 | 7.56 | 7.69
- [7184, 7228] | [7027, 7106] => 0.4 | 7.82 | 8.26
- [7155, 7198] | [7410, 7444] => -0.2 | 7.95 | 7.75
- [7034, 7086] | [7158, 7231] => -0.4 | 8.25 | 7.88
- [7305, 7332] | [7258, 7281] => -0.1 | 7.87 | 7.75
